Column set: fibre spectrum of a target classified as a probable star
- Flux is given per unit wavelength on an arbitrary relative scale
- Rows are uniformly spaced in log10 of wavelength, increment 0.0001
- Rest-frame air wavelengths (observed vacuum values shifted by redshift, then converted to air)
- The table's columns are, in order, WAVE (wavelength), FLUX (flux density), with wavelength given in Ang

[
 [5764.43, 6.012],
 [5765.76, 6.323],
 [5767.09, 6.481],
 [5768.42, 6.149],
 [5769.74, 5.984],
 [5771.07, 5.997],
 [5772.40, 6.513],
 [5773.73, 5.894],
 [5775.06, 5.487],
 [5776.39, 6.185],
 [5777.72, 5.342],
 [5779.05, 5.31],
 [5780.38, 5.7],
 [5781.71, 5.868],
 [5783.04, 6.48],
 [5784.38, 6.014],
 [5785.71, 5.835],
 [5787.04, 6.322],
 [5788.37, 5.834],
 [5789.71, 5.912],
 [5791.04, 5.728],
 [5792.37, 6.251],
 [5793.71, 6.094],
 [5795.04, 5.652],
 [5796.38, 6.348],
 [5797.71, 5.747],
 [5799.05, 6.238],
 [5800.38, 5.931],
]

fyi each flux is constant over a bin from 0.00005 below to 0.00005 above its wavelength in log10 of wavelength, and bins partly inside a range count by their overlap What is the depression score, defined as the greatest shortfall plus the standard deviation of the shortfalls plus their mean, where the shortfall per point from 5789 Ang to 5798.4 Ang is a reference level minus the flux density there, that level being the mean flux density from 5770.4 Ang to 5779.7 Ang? 0.3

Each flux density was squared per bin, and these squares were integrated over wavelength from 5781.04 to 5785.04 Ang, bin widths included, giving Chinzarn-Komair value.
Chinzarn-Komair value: 150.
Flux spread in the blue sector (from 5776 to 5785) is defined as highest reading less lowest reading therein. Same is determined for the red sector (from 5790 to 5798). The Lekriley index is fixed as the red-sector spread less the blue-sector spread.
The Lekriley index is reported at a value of -0.47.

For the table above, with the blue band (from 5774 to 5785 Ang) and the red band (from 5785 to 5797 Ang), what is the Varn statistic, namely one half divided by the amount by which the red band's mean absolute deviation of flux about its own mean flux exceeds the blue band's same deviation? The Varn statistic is -4.5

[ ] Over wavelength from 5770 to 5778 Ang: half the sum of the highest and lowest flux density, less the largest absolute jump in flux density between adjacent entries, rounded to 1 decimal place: 5.1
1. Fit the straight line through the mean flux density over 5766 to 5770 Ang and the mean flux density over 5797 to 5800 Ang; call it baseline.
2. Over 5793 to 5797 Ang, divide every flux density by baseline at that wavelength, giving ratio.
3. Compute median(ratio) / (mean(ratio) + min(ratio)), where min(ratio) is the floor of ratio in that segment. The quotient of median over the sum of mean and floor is 0.521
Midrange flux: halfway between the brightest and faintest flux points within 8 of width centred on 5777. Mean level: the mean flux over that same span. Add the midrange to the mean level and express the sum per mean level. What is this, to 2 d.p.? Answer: 2.02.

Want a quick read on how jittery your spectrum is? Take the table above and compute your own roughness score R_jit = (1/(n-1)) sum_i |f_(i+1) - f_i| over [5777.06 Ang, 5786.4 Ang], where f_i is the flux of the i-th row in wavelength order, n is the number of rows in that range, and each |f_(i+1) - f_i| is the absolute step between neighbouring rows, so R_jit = 0.31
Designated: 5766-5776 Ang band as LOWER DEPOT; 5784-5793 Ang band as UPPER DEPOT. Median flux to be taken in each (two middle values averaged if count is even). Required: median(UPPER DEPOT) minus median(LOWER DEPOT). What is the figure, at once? -0.1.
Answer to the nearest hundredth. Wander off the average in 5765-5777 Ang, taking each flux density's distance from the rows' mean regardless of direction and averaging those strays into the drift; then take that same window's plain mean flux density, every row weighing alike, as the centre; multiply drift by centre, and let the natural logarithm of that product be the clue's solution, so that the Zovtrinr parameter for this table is 0.39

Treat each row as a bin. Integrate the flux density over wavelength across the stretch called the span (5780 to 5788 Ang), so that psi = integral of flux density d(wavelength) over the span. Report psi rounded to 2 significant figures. 48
